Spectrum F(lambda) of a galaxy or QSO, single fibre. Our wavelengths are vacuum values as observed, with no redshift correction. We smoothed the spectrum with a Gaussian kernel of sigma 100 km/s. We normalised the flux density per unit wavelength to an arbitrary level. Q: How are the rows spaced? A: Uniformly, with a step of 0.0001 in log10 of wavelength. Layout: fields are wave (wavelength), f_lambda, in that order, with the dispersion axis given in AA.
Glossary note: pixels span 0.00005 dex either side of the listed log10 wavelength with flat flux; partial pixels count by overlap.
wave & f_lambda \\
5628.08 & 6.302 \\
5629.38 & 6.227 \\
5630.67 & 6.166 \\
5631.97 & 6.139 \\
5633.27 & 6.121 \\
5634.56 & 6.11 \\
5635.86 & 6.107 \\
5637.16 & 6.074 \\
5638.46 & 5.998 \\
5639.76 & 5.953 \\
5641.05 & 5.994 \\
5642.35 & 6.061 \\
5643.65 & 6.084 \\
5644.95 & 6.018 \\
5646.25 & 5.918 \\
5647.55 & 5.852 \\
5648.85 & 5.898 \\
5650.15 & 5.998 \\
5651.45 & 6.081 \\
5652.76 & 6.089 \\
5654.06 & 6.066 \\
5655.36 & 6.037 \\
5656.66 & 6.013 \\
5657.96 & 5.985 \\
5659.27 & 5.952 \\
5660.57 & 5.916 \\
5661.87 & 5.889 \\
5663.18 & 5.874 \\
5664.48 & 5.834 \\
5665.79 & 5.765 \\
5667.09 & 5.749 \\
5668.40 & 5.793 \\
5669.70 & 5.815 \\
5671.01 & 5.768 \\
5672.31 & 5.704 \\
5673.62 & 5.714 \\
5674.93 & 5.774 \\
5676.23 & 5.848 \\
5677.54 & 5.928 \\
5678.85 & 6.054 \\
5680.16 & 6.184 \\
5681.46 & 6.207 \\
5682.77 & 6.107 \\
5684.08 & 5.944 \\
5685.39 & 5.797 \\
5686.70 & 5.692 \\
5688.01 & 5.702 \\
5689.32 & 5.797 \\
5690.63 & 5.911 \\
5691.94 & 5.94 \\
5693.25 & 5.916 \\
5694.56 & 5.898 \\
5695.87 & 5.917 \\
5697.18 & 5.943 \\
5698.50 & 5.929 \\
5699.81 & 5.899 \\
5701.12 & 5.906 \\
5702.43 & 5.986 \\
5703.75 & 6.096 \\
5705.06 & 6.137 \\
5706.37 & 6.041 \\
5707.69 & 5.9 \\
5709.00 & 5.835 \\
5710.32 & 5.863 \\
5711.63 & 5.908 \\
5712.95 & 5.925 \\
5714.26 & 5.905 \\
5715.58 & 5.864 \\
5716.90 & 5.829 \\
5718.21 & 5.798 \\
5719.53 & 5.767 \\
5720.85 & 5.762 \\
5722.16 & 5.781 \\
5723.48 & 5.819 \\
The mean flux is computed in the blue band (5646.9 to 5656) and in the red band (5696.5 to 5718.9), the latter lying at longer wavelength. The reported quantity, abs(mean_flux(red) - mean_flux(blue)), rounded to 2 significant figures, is 0.076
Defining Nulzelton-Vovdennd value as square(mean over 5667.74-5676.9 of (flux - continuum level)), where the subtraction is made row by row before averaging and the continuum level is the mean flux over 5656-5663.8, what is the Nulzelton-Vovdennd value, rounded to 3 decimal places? 0.027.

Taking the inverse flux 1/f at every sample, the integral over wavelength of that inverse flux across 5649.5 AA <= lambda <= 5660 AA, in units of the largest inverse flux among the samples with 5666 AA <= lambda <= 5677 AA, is 9.9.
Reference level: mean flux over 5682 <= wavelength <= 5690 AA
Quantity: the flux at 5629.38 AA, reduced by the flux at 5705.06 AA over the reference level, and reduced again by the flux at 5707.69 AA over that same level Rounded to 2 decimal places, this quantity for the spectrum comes 4.17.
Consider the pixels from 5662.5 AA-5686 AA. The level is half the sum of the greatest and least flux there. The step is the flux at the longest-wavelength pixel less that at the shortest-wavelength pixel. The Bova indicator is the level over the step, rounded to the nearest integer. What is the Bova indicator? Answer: -77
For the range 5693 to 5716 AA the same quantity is -115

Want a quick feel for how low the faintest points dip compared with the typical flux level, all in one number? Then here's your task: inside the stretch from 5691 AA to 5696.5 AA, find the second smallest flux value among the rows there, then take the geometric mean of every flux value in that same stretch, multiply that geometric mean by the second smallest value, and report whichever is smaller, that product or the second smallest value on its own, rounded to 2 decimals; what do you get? 5.92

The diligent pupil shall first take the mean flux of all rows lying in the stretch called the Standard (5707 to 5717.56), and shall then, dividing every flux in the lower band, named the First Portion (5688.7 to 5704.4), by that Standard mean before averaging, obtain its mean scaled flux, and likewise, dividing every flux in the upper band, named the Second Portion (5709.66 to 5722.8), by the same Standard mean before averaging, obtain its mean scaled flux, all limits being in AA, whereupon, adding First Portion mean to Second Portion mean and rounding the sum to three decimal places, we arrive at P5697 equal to 2.002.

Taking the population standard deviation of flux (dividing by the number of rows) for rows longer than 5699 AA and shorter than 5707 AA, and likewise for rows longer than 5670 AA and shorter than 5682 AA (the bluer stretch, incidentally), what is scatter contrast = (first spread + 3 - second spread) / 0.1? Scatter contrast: 29.0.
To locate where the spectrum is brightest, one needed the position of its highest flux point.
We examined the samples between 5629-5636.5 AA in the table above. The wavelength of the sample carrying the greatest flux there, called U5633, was 5629.38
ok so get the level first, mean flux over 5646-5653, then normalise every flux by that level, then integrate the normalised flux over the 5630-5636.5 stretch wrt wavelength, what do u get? 6.7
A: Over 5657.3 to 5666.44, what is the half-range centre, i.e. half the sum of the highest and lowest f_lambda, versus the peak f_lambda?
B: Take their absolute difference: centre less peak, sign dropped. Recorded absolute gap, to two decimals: 0.11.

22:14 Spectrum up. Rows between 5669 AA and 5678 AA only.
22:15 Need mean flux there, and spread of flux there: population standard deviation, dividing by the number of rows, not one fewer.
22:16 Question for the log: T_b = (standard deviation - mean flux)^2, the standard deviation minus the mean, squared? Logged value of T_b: 32.7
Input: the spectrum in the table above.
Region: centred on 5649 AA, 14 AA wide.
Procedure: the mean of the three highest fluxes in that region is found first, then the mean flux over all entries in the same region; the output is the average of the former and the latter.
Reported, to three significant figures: 6.05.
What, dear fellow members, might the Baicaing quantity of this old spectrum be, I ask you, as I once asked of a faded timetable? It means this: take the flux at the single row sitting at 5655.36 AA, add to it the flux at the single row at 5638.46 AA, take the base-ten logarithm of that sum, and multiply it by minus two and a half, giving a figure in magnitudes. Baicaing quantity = -2.70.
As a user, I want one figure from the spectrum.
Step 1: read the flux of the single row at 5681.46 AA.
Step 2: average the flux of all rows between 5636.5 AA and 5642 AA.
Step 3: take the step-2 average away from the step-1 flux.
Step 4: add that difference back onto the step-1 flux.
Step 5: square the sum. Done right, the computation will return 41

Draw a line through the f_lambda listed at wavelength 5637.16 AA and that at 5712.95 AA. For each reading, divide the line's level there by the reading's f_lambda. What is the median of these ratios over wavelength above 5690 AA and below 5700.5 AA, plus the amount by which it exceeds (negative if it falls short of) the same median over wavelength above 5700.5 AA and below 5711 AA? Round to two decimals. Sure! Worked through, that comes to 1.02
